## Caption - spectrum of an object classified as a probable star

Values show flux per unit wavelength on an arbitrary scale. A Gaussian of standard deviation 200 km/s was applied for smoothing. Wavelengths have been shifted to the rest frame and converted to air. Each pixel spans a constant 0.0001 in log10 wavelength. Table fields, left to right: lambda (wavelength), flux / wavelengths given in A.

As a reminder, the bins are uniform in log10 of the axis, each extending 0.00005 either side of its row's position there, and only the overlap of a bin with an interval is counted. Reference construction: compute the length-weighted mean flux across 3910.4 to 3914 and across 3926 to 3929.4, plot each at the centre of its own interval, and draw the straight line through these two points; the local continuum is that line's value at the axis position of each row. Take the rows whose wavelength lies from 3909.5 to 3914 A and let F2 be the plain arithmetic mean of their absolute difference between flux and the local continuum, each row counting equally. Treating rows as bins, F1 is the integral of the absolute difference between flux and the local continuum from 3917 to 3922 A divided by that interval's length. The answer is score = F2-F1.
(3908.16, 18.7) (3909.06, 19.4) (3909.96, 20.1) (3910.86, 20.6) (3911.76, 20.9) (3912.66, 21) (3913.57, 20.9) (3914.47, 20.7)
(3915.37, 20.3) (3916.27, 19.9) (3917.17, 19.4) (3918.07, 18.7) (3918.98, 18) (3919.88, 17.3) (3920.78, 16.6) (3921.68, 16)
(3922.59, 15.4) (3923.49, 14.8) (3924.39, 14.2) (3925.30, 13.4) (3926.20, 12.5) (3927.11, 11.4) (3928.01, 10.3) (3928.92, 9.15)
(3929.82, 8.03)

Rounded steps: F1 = 1.6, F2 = 0.99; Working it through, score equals -0.6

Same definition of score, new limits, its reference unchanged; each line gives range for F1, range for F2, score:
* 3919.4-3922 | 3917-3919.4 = 0.3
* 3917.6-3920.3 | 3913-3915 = -0.4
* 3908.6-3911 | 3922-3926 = -1.1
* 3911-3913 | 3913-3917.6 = 1.1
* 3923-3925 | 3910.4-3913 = -0.8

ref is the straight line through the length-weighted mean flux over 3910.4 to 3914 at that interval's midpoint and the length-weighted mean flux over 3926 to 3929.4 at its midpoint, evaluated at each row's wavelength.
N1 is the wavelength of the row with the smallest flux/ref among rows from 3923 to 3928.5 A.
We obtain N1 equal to 3928.01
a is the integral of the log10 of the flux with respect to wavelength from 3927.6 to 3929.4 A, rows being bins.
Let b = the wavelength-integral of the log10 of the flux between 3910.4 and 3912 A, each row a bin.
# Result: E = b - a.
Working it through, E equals 0.34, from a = 1.77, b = 2.11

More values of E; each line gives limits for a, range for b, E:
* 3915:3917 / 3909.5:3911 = -0.64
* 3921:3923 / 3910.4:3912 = -0.29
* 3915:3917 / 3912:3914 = 0.03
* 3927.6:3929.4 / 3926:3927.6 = -0.06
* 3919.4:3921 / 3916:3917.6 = 0.10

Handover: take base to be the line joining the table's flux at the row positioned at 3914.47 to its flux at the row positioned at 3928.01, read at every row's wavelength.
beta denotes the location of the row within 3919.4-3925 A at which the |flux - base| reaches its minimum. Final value 3920.78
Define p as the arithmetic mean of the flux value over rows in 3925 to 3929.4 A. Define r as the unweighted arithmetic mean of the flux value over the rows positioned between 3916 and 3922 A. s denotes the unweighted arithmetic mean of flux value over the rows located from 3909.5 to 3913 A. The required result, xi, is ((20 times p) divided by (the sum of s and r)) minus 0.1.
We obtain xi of 6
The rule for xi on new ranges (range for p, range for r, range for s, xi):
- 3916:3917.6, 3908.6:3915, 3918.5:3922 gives 10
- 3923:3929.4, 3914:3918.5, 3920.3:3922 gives 7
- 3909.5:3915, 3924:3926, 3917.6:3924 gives 13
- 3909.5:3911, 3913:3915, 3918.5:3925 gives 11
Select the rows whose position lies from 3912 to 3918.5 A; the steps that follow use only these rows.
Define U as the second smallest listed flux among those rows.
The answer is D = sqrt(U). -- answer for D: 4.4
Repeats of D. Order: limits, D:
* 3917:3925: 3.8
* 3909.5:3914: 4.5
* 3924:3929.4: 3.2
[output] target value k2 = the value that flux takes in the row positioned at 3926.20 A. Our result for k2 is 12.5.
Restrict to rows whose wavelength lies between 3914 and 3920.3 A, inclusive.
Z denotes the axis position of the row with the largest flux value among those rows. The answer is 3914.47 A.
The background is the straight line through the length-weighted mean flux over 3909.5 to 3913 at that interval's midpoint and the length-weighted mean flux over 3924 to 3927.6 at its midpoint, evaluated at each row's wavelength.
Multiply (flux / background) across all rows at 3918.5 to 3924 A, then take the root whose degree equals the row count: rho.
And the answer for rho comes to 1.07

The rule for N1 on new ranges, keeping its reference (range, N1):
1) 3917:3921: 3920.78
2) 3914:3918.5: 3914.47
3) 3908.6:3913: 3909.06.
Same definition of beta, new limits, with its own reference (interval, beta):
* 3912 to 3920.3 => 3914.47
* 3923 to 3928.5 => 3928.01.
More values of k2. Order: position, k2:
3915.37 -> 20.3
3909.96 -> 20.1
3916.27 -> 19.9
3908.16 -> 18.7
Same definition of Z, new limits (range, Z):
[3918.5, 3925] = 3918.98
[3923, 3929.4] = 3923.49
